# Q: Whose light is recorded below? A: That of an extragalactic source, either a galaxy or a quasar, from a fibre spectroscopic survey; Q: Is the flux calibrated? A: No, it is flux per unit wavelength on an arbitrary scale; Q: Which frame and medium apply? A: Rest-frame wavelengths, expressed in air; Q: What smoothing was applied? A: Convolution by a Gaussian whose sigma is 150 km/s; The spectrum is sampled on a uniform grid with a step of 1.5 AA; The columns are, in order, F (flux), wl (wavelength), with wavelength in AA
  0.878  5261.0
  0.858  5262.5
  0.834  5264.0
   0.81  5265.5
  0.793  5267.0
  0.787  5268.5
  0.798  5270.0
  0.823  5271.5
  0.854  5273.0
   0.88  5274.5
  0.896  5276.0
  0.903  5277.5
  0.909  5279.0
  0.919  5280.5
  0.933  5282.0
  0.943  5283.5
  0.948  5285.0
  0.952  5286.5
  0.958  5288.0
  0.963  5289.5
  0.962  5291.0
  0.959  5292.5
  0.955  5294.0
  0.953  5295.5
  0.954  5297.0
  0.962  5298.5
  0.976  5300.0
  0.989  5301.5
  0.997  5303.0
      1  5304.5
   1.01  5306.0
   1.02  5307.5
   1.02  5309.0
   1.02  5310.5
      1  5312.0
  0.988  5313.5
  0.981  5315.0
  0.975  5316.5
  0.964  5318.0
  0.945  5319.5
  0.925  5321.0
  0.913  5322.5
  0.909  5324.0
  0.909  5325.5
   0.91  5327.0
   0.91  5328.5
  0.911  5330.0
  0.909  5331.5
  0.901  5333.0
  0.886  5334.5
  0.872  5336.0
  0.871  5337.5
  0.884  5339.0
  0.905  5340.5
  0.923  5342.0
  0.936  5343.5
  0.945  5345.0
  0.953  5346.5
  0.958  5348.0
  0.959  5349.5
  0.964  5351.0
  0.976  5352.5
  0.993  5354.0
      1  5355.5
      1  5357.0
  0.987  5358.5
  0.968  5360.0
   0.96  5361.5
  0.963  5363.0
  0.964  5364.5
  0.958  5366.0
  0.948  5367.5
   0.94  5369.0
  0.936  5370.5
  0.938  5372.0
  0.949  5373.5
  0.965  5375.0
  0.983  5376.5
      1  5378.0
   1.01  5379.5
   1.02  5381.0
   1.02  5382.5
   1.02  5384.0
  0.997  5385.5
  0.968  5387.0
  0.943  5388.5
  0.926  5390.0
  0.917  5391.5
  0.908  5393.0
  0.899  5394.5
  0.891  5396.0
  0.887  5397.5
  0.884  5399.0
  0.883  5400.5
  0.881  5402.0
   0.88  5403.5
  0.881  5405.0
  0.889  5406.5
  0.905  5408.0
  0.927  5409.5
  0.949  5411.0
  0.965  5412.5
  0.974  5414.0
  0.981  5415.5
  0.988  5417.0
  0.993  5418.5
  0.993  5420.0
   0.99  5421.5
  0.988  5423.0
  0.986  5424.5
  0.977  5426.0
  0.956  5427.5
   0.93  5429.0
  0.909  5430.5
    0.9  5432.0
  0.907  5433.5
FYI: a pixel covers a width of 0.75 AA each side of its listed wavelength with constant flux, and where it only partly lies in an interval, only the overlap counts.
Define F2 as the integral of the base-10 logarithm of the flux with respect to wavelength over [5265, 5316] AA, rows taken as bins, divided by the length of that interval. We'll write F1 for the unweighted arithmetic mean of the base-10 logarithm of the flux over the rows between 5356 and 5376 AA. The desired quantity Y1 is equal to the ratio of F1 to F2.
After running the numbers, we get 0.6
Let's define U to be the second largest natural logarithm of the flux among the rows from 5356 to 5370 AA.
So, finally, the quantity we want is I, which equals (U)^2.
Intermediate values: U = -0.01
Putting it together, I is 0.000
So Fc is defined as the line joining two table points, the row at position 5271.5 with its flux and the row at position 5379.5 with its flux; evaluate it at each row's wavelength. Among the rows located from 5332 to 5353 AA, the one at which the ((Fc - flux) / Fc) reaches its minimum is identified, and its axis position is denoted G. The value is 5352.5 AA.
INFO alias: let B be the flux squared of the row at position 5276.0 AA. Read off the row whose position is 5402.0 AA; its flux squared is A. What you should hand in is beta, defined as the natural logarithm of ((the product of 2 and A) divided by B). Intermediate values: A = 0.776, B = 0.80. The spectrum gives 0.66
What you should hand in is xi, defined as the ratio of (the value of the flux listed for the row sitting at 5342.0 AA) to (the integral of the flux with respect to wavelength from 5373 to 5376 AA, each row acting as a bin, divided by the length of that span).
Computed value 0.96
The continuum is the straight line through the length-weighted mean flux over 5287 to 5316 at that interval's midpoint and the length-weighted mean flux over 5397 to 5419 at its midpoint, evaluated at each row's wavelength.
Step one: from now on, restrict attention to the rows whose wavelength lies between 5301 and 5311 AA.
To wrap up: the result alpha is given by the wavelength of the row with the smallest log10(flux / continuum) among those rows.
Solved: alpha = 5301.5 AA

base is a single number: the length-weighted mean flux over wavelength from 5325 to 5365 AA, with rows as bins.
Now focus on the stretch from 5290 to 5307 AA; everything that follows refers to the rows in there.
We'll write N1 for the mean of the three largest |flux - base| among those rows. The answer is 0.065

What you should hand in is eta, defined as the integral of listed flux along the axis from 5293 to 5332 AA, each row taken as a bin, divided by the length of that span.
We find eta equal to 0.96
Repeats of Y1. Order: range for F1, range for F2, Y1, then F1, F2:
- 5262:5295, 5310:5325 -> 2.8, -0.050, -0.018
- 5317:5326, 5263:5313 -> 1.0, -0.033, -0.033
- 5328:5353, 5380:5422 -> 1.3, -0.036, -0.027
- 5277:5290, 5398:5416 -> 0.7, -0.029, -0.039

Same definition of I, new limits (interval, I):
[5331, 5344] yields 0.006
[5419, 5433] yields 0.000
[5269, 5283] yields 0.007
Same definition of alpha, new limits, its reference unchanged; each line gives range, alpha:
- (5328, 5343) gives 5337.5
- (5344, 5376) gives 5345.0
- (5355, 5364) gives 5361.5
